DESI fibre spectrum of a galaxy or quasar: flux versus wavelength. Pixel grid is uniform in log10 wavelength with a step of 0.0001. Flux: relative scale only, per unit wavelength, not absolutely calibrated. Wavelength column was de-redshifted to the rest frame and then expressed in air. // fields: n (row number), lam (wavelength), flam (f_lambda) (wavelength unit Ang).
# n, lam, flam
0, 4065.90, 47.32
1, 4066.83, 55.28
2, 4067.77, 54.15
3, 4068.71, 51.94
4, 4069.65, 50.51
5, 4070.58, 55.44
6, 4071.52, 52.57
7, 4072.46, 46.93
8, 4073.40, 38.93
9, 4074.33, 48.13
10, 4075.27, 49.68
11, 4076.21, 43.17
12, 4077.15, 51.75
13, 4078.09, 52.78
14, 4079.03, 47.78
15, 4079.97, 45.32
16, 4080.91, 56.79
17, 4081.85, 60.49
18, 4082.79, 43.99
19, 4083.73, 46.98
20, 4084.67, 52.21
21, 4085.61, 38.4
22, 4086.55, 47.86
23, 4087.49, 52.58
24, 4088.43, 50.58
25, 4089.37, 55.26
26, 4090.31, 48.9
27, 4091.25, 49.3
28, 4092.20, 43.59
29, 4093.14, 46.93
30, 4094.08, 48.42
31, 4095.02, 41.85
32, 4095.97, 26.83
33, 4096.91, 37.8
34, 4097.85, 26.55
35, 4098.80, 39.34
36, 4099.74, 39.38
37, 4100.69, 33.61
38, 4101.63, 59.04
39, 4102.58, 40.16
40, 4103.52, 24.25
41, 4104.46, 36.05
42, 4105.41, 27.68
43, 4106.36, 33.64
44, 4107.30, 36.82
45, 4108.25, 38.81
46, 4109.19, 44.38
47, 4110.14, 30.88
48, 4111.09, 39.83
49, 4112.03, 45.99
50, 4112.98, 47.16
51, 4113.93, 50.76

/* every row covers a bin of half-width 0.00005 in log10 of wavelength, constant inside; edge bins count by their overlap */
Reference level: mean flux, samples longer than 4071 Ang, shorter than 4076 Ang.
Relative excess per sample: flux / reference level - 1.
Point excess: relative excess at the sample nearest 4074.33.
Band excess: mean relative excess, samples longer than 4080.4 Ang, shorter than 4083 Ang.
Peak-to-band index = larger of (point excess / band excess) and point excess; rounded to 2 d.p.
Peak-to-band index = 0.14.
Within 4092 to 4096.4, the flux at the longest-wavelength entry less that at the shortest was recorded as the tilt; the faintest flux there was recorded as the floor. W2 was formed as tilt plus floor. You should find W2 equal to 10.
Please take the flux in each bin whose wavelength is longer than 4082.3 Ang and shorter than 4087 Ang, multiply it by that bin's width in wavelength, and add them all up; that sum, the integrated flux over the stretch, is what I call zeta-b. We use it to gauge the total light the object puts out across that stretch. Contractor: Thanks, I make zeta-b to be 216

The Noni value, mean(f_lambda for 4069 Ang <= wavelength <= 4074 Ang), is 49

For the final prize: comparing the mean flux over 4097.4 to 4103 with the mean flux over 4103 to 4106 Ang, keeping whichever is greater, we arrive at 39.7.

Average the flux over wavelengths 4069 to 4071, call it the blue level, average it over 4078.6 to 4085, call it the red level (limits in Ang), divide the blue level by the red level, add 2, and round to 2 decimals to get 3.05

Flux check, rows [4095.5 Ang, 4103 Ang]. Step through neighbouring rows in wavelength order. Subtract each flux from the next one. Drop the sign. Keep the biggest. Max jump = 25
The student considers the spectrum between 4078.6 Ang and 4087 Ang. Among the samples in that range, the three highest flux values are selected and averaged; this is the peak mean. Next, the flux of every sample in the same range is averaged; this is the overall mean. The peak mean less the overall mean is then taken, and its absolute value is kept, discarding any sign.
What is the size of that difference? 7.6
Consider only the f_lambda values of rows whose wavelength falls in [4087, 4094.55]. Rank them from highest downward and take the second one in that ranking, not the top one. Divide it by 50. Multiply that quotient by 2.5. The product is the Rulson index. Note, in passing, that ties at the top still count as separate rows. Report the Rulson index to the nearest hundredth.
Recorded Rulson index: 2.63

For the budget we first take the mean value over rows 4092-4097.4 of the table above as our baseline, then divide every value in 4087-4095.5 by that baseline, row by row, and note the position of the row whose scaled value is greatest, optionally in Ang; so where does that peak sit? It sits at 4089.37 Ang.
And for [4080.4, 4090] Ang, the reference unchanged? 4081.85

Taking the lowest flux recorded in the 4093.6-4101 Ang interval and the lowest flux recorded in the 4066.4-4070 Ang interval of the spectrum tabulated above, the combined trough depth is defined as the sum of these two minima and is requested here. 77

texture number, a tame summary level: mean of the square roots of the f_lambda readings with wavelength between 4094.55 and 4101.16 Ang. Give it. 5.90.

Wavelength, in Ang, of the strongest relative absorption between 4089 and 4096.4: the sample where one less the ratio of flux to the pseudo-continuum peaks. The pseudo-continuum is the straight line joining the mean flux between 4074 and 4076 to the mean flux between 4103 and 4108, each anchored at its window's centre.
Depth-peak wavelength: 4095.97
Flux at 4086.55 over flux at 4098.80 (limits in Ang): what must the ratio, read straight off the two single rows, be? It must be 1.22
